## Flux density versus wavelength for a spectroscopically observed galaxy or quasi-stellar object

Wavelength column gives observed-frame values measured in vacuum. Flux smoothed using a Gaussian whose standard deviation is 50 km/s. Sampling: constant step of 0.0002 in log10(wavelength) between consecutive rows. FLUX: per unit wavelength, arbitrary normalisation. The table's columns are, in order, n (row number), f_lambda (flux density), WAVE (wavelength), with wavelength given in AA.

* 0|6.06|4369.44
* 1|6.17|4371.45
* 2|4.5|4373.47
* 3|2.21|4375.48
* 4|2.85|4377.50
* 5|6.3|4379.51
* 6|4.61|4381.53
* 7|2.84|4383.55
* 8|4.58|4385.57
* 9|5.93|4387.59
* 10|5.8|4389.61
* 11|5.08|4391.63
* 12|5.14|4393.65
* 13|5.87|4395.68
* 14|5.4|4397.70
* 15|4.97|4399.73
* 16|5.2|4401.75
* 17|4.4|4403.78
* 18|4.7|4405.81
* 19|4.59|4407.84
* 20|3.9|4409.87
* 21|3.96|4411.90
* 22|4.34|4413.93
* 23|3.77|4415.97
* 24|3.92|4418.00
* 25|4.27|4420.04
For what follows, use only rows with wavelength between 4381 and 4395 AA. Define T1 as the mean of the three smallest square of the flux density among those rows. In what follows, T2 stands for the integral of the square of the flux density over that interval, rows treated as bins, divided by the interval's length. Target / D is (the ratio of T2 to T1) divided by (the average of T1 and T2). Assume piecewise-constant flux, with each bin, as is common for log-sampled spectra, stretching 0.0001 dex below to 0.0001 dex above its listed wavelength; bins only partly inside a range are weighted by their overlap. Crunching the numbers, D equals 0.071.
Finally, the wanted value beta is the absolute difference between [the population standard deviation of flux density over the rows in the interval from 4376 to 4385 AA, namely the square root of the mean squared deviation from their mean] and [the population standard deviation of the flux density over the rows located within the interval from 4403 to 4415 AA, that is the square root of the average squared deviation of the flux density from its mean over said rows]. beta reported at 1.14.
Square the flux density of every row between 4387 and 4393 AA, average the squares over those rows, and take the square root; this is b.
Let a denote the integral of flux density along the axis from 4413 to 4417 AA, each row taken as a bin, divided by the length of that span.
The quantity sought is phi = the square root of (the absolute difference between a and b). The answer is 1.3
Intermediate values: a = 4.0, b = 5.6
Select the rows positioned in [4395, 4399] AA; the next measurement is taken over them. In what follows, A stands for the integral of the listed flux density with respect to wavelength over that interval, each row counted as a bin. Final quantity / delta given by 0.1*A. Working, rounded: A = 22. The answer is 2.2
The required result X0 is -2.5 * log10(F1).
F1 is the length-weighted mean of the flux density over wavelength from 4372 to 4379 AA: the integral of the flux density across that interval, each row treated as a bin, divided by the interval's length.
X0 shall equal -1.4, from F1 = 3.6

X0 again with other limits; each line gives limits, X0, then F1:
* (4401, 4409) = -1.7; 4.7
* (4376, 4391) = -1.7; 4.6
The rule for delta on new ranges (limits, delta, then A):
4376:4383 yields 3.0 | 30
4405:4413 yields 3.4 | 34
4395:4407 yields 6.1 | 61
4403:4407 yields 1.8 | 18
